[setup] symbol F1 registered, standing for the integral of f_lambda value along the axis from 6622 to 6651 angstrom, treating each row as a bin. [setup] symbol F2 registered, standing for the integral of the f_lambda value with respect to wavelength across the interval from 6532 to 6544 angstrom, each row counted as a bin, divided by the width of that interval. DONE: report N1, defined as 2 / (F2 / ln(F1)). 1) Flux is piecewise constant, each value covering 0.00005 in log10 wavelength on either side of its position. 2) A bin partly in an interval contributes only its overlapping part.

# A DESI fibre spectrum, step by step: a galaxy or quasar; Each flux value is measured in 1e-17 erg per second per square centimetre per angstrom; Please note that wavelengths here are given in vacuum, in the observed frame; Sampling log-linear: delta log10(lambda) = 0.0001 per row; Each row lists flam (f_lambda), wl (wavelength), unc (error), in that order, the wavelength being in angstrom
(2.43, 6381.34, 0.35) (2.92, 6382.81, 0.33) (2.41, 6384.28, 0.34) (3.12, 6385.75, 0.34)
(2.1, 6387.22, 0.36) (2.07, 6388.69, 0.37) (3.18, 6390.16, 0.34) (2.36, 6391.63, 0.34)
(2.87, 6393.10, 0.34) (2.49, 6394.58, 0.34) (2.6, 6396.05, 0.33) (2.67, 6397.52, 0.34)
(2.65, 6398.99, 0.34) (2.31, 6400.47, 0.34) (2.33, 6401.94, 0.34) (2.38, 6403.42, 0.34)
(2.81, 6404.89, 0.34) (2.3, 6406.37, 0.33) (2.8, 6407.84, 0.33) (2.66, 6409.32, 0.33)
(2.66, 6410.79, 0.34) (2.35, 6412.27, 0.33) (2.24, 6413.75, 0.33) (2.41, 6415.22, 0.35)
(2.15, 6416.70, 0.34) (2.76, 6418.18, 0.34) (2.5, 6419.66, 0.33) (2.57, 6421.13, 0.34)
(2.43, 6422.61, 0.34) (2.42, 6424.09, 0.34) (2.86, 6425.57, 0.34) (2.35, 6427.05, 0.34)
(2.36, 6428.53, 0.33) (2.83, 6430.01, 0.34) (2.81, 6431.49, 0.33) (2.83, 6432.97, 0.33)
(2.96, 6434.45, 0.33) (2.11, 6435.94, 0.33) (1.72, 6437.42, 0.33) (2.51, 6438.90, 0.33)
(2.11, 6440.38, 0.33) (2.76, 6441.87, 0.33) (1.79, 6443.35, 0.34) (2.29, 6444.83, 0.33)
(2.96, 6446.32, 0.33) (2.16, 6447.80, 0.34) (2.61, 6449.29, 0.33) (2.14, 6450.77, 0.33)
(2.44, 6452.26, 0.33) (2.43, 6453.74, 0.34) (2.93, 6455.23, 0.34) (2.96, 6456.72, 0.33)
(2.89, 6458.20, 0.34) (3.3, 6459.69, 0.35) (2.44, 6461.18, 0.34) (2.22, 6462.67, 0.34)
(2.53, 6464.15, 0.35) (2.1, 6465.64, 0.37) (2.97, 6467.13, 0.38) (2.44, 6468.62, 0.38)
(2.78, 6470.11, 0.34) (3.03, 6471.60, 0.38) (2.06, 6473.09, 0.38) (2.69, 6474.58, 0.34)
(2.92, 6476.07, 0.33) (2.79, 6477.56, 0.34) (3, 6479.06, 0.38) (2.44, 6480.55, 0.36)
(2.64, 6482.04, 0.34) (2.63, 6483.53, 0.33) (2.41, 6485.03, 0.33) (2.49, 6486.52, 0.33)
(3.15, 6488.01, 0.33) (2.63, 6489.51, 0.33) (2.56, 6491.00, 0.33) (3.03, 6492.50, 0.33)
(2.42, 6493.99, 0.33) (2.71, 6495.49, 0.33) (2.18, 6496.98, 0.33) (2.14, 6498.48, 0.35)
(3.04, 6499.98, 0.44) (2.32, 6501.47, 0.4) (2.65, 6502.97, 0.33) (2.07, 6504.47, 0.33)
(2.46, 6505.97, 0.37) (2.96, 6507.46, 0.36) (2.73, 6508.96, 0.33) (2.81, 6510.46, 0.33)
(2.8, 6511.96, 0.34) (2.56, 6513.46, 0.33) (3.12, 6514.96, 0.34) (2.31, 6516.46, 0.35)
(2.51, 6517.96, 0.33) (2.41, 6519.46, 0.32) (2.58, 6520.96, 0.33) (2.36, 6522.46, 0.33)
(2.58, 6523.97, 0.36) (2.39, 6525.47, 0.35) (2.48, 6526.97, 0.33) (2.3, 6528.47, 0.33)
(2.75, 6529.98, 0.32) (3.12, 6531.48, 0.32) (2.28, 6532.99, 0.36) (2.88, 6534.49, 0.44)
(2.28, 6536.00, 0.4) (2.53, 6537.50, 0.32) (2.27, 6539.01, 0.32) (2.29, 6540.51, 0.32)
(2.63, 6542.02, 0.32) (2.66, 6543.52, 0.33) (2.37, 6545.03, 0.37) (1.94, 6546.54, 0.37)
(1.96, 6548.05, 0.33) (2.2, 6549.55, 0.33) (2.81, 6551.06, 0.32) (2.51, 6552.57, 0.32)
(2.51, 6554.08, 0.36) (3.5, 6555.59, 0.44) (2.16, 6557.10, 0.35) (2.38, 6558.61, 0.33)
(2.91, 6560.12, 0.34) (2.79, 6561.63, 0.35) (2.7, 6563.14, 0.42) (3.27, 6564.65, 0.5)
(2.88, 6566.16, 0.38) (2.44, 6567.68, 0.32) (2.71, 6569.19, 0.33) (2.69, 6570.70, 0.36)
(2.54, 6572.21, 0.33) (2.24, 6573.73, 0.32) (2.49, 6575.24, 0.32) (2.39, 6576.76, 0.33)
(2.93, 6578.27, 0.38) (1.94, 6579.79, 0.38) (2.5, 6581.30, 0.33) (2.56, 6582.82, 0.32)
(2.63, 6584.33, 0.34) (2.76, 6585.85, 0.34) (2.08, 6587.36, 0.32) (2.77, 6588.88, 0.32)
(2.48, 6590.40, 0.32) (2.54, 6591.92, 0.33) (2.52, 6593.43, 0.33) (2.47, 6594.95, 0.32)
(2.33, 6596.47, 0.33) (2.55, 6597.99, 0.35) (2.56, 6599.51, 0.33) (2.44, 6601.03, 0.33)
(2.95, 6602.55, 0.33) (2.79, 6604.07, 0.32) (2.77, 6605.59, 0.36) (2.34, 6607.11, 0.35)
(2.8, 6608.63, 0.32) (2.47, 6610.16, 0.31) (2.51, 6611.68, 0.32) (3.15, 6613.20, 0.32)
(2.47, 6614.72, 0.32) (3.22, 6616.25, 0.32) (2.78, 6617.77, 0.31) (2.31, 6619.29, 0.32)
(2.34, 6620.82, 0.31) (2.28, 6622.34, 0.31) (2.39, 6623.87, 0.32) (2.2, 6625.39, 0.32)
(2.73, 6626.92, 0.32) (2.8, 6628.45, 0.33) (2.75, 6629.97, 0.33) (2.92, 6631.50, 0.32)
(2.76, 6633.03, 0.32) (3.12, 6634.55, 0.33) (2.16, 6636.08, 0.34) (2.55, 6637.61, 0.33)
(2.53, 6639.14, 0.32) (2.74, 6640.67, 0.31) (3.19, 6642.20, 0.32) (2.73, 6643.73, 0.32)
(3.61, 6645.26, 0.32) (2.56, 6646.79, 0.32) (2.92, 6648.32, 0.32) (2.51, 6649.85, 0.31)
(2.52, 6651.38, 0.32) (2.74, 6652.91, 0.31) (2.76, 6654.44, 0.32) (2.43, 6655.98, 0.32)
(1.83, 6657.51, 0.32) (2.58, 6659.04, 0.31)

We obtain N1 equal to 3.5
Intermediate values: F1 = 79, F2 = 2.49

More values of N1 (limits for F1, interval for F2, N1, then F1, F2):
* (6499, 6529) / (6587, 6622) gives 3.3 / 77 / 2.60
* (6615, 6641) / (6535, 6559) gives 3.5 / 68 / 2.44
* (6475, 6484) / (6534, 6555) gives 2.6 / 25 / 2.42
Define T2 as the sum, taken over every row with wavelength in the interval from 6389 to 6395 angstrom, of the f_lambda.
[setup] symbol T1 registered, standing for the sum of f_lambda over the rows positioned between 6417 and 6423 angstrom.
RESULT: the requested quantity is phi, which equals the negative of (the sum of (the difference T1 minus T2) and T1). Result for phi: -9.6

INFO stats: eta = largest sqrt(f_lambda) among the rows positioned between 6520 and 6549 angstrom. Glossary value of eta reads 1.77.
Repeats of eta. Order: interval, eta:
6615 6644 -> 1.79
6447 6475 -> 1.82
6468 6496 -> 1.77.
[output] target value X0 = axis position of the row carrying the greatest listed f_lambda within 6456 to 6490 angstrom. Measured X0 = 6459.69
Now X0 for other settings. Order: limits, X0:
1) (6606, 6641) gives 6616.25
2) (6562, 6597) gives 6564.65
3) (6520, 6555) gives 6531.48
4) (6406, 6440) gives 6434.45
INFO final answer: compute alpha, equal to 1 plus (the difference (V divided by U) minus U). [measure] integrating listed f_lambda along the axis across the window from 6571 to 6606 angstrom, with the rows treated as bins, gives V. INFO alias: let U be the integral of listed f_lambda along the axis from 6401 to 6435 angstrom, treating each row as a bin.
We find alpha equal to -84.7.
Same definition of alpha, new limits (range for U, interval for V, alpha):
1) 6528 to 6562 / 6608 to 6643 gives -83.6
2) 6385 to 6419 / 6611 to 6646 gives -84.0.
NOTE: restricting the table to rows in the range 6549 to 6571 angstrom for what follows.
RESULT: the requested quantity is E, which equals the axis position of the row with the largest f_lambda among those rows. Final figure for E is 6555.59 angstrom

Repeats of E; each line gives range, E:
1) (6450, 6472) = 6459.69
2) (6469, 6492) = 6488.01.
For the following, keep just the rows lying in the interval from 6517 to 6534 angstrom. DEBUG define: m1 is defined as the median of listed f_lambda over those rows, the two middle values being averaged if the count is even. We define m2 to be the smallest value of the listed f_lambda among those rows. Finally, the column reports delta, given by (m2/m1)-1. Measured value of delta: -0.08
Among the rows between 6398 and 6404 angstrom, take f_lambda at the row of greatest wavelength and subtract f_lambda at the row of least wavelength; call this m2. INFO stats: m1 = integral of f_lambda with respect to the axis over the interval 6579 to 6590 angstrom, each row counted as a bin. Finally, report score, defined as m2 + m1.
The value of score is 27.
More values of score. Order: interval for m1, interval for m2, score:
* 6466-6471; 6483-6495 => 13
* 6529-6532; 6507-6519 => 8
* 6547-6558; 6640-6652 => 27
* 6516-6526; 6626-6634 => 25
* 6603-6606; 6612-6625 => 8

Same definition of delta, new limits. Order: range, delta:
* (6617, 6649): -0.21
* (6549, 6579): -0.17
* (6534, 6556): -0.23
